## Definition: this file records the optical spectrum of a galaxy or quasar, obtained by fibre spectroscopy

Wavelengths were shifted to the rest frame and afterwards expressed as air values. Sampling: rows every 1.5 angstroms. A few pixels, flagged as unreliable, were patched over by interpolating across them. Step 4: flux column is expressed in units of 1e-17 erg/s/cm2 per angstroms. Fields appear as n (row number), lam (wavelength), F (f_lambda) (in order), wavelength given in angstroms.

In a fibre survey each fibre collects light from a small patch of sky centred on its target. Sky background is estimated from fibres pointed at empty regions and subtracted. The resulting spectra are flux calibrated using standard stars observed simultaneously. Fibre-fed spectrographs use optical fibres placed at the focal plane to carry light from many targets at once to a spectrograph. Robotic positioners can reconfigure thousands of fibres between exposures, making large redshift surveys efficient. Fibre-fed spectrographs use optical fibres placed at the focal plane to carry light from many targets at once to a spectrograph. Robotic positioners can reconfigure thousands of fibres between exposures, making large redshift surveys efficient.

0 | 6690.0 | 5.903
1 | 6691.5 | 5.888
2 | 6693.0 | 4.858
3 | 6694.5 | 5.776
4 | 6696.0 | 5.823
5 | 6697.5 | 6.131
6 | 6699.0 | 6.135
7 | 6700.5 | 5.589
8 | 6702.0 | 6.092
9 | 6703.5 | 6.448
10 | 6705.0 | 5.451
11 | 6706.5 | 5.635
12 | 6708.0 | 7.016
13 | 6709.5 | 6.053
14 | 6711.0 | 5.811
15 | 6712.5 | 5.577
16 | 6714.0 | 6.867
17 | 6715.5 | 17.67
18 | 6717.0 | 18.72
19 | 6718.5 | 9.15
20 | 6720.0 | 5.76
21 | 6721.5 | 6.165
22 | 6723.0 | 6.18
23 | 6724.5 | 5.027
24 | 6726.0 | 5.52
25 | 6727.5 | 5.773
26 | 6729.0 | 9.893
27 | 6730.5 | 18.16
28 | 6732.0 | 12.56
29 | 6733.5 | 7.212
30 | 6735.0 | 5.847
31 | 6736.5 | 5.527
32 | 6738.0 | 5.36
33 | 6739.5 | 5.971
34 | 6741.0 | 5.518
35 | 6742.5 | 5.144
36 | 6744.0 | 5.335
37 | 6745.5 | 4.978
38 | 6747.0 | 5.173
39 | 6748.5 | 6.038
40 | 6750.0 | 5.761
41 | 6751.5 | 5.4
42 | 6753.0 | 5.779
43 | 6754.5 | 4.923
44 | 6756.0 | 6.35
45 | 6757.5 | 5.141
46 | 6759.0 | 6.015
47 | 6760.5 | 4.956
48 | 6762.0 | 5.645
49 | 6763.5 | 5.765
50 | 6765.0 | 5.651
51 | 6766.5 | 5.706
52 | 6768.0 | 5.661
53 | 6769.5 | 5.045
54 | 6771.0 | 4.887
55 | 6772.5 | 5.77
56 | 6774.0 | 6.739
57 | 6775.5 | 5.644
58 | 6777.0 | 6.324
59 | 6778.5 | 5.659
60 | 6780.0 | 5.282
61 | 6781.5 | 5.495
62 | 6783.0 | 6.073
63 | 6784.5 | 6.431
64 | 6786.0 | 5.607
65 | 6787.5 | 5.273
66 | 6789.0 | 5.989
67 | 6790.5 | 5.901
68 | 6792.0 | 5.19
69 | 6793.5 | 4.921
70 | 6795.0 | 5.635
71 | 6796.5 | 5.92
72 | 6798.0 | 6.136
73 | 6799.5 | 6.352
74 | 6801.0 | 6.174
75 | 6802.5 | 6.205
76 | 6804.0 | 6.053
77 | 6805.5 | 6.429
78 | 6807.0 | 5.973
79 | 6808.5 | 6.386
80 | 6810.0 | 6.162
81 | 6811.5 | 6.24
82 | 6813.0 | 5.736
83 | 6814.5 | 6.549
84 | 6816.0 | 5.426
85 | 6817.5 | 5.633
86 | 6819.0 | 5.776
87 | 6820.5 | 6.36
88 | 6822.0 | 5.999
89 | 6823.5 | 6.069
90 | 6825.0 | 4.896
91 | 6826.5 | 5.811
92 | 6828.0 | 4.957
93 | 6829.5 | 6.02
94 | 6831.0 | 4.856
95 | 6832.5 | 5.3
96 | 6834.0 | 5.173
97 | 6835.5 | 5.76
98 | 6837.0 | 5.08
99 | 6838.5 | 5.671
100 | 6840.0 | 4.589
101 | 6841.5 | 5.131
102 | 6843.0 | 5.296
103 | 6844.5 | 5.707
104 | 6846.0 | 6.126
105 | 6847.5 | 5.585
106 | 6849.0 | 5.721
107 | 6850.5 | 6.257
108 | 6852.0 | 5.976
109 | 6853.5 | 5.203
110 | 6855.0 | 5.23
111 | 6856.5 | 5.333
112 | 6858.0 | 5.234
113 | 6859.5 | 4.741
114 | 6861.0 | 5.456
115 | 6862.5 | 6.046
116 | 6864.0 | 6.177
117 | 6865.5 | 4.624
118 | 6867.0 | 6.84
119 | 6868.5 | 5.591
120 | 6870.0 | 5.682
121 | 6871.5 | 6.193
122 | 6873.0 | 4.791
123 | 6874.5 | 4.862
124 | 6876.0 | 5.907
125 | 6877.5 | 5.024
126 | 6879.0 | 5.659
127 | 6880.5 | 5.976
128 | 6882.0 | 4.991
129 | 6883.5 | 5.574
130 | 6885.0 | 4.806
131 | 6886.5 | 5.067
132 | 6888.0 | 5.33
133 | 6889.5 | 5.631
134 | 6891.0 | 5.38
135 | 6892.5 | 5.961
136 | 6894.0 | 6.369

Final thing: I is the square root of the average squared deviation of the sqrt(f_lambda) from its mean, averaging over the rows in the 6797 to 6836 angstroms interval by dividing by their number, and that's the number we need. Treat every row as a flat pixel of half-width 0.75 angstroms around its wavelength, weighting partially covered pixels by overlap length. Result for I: 0.101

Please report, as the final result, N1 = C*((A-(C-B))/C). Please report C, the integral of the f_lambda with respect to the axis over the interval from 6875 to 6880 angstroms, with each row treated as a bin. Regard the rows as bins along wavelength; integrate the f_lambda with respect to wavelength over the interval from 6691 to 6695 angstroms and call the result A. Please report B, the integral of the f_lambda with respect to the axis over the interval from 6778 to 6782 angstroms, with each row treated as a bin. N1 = 16.1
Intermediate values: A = 22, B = 22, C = 28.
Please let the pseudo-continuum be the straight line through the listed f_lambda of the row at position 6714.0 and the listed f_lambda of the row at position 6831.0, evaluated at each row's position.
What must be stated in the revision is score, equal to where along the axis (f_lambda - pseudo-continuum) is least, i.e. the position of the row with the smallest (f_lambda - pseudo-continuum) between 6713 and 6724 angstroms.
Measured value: 6720.0 angstroms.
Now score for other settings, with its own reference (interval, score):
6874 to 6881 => 6874.5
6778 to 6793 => 6780.0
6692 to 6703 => 6693.0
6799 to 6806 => 6804.0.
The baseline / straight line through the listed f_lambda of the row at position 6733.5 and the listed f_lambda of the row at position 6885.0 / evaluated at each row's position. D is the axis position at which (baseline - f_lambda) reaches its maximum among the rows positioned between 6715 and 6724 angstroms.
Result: 6720.0 angstroms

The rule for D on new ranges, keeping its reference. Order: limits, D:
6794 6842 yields 6840.0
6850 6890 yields 6865.5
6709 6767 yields 6724.5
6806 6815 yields 6813.0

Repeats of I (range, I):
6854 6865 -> 0.099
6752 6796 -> 0.100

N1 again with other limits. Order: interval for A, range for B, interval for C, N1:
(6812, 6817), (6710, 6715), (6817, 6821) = 39.2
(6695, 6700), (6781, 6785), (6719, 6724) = 23.3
